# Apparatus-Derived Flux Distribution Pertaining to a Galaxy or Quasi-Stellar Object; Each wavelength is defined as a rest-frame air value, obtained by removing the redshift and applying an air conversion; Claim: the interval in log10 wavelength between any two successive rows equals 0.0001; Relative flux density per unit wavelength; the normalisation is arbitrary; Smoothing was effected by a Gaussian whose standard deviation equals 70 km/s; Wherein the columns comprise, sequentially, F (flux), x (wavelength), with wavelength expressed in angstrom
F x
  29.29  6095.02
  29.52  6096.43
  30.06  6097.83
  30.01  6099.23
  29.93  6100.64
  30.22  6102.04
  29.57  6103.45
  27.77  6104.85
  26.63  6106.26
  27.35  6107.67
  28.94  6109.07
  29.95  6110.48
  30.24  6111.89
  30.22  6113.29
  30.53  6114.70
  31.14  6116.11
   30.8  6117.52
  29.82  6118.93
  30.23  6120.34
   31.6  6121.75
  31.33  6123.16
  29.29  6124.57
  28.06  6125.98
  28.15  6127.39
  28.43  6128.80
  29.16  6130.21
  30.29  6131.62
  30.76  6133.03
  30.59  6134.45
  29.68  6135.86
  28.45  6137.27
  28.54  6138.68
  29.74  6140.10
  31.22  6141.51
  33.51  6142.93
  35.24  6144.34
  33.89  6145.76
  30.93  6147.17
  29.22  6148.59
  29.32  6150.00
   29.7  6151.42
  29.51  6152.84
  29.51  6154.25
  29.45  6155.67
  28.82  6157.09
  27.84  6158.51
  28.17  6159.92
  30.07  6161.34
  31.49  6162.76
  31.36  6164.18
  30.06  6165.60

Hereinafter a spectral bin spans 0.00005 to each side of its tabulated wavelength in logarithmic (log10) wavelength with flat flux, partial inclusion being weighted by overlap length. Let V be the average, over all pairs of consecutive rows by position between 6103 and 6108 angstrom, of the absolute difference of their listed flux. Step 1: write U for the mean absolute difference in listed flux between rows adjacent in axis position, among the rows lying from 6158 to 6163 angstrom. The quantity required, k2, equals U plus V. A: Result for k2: 2.4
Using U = 1.2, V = 1.2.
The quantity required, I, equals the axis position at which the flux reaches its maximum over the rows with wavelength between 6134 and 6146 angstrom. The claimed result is 6144.34 angstrom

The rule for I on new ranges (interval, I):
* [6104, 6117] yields 6116.11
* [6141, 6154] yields 6144.34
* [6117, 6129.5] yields 6121.75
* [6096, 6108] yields 6102.04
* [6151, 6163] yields 6162.76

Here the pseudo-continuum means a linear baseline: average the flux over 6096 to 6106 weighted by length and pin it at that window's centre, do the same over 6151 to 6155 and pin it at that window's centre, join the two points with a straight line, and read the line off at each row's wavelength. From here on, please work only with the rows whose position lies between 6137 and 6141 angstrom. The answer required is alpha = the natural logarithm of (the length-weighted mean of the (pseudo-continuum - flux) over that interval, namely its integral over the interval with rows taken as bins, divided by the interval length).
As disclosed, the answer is -0.8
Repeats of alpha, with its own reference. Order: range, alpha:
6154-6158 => -0.9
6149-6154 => -2.6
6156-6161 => 0.1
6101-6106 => -0.8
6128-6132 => -1.1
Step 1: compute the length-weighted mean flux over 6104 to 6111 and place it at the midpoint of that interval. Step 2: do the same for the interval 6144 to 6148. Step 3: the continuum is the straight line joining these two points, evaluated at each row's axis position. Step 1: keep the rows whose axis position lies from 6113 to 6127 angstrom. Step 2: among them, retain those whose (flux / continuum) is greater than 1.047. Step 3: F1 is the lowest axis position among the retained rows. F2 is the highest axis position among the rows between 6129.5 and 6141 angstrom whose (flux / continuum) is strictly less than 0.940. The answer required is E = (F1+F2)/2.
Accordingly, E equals 6126.7 angstrom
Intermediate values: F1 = 6113.29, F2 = 6140.10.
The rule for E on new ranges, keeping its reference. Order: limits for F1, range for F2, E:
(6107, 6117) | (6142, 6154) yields 6131.7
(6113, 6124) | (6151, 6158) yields 6135.2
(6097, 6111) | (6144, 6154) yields 6125.3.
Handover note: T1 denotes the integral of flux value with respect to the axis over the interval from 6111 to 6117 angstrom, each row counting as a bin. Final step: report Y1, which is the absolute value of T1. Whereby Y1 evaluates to 183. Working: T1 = 183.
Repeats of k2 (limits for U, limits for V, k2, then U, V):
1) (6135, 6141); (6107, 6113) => 1.8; 0.8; 1.0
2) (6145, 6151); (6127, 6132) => 2.3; 1.6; 0.7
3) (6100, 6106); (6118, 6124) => 1.6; 0.9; 0.7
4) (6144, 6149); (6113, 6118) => 2.4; 2.0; 0.4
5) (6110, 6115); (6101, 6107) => 1.4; 0.2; 1.2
